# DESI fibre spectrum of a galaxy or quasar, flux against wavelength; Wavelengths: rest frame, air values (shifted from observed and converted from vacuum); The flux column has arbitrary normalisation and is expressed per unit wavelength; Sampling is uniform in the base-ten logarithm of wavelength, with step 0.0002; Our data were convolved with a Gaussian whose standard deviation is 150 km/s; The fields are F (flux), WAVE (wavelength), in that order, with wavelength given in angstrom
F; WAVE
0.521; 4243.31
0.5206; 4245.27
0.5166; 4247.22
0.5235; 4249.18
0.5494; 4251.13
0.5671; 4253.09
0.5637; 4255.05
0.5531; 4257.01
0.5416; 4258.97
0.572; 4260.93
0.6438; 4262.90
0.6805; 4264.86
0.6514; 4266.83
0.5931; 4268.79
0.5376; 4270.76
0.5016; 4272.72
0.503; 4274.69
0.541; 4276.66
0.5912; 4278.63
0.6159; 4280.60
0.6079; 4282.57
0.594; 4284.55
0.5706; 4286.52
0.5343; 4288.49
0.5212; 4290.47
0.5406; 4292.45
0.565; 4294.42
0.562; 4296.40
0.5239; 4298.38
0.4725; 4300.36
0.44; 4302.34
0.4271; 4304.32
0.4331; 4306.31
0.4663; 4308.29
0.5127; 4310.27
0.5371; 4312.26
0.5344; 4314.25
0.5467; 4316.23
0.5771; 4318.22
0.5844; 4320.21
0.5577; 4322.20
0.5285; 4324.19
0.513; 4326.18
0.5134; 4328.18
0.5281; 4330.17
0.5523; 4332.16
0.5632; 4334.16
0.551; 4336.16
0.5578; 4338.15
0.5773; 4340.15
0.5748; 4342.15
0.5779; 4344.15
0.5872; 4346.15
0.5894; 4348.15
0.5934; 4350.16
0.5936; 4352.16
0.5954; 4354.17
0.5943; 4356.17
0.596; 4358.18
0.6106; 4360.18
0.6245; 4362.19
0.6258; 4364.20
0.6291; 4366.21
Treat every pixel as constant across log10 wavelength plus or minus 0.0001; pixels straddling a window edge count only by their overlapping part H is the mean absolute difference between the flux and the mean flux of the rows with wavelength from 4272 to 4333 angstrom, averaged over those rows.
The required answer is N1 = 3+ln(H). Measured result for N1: -0.3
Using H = 0.036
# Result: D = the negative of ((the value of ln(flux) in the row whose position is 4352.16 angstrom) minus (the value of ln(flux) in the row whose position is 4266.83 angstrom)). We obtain 0.093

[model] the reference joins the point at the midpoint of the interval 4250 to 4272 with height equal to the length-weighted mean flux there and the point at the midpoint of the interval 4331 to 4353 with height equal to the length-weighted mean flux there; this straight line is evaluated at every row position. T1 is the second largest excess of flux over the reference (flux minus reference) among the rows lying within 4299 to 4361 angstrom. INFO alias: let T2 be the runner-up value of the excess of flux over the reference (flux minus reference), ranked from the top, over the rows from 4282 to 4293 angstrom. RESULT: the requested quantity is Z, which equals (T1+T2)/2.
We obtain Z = 0.02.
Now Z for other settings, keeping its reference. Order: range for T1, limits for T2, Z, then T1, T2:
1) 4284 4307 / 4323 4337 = -0.02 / -0.011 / -0.023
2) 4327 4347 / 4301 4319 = -0.01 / 0.004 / -0.031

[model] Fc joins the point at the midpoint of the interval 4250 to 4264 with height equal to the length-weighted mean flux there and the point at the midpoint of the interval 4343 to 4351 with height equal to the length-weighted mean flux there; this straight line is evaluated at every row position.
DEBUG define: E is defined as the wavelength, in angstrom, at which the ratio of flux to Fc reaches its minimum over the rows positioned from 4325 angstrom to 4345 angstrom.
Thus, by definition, 4326.18 angstrom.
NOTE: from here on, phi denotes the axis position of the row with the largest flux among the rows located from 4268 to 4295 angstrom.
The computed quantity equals 4280.60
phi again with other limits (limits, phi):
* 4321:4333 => 4322.20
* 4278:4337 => 4280.60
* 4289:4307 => 4294.42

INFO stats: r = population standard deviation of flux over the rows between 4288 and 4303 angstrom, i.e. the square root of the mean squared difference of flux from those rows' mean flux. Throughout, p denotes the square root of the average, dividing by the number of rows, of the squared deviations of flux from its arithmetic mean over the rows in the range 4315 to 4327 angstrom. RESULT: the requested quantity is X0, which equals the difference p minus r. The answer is -0.015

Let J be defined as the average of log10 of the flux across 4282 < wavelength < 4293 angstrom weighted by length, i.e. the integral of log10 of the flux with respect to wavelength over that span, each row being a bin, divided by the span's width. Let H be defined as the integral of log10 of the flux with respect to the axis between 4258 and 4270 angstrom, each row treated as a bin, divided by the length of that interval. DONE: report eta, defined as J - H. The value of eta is -0.04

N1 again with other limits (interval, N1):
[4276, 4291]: -0.5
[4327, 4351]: -0.9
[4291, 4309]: 0.0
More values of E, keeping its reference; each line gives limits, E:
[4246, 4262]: 4247.22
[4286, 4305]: 4304.32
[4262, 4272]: 4270.76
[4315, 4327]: 4326.18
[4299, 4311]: 4304.32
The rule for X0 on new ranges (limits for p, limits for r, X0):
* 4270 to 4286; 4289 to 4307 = -0.009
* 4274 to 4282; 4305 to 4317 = 0.002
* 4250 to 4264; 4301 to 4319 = -0.021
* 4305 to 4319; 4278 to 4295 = 0.014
